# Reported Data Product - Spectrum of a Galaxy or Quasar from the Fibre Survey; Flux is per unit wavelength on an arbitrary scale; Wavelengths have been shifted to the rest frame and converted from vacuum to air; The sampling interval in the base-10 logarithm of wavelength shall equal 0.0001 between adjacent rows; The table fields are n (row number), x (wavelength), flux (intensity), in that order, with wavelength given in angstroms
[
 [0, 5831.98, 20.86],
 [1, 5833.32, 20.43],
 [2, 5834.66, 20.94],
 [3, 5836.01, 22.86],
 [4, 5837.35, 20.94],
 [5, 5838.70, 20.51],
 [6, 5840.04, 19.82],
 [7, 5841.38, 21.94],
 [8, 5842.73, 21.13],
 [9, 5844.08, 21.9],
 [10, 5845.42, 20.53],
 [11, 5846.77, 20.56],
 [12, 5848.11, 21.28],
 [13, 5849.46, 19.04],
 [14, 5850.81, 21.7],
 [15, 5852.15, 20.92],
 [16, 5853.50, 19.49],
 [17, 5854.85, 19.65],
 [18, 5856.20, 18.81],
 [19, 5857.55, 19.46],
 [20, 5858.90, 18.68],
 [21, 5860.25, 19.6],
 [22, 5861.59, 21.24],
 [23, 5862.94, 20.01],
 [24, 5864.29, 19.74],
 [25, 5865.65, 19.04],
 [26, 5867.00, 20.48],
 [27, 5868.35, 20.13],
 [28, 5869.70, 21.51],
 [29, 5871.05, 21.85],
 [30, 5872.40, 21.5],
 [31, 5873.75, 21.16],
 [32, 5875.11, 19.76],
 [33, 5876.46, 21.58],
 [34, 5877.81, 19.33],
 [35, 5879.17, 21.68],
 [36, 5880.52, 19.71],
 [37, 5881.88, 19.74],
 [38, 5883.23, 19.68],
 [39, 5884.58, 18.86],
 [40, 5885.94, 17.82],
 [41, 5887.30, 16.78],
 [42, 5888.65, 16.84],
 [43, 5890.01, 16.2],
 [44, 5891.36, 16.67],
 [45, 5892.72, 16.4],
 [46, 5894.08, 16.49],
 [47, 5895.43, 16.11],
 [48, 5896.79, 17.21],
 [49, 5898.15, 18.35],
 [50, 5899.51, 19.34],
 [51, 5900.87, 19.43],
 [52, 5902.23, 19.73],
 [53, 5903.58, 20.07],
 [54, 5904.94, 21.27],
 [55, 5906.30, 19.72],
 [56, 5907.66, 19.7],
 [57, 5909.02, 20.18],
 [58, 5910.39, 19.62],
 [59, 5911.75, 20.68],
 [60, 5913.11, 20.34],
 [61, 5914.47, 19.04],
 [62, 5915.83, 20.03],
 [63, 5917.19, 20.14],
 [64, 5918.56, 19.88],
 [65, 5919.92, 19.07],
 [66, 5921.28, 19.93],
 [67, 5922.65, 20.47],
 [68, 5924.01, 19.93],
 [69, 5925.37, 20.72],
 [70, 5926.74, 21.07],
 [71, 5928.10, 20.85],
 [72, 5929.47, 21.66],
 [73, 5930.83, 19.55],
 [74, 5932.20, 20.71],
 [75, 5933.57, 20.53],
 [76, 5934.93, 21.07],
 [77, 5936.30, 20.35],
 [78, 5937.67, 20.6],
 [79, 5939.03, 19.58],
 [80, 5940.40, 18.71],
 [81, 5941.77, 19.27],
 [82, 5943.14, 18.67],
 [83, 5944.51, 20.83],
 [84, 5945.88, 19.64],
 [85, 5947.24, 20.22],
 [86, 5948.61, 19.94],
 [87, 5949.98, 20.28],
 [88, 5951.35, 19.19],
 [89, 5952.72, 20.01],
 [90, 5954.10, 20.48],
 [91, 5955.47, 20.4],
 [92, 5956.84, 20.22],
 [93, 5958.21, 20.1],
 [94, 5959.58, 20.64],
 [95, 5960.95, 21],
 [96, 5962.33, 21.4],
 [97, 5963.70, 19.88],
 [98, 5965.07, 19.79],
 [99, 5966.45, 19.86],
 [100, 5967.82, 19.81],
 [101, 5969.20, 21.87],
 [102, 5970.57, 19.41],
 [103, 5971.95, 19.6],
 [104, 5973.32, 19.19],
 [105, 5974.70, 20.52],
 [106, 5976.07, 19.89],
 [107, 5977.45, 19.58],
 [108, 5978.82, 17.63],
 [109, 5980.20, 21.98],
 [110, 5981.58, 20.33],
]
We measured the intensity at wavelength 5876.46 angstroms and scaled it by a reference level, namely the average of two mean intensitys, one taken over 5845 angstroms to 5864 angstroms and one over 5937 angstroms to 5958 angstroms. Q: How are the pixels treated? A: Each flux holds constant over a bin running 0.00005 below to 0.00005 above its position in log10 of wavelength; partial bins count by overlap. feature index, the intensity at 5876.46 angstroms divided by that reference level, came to 1.08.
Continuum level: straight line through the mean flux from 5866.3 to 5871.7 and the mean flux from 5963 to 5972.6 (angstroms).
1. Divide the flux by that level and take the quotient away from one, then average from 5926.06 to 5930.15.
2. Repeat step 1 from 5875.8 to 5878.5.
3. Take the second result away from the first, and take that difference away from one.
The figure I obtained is 1.06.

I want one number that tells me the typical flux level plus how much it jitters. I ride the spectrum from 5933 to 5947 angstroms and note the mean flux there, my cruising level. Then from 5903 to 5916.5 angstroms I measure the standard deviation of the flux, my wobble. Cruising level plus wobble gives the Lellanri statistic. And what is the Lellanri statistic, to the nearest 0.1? 20.5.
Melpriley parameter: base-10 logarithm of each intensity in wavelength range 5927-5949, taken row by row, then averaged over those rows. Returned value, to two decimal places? 1.30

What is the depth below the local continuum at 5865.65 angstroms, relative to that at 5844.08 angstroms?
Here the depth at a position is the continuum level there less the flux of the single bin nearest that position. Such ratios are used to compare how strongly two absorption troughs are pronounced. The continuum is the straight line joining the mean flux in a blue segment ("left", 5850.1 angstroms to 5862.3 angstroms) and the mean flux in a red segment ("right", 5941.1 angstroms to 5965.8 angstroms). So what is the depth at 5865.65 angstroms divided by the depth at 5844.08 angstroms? -0.5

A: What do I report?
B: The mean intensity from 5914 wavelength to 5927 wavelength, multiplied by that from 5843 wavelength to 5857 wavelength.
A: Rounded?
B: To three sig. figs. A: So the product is 408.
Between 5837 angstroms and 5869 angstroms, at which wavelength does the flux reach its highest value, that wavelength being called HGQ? 5841.38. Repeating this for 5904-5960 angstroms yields 5929.47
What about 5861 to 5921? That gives 5871.05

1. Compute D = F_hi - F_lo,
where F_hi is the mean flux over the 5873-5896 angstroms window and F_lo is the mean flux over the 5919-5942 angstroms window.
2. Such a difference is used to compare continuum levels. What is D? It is -1.7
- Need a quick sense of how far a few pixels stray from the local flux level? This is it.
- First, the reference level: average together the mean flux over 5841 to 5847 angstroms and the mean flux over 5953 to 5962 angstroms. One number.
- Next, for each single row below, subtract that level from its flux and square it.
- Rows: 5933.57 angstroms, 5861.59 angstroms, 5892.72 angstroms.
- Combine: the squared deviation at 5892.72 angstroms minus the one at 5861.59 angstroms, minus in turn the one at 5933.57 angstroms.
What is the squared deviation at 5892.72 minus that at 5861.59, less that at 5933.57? 19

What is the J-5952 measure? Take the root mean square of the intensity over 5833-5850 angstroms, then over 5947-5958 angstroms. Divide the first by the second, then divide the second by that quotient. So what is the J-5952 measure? 19.3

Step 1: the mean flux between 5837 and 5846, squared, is 440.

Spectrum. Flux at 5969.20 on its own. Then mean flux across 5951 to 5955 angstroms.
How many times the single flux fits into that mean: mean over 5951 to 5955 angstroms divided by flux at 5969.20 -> 0.91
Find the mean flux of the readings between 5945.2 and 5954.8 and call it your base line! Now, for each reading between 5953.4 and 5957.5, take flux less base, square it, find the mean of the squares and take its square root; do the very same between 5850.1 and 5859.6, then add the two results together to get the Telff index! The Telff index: 1.4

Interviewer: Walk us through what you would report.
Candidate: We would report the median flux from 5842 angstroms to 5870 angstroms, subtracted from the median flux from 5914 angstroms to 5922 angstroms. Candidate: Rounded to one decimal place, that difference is -0.2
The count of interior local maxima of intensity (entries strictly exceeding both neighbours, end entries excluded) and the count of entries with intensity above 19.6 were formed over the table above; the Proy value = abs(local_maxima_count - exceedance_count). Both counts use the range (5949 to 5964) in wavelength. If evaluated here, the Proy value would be 8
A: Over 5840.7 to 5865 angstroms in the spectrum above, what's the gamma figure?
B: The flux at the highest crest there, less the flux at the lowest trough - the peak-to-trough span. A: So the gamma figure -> 3.3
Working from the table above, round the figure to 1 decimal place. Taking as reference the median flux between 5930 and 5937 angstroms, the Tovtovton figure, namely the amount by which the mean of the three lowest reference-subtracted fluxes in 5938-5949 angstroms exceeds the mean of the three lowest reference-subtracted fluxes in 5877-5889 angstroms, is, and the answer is 1.7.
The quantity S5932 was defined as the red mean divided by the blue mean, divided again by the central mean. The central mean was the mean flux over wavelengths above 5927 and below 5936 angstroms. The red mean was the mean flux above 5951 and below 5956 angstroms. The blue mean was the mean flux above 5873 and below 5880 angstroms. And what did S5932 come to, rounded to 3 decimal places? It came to 0.047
